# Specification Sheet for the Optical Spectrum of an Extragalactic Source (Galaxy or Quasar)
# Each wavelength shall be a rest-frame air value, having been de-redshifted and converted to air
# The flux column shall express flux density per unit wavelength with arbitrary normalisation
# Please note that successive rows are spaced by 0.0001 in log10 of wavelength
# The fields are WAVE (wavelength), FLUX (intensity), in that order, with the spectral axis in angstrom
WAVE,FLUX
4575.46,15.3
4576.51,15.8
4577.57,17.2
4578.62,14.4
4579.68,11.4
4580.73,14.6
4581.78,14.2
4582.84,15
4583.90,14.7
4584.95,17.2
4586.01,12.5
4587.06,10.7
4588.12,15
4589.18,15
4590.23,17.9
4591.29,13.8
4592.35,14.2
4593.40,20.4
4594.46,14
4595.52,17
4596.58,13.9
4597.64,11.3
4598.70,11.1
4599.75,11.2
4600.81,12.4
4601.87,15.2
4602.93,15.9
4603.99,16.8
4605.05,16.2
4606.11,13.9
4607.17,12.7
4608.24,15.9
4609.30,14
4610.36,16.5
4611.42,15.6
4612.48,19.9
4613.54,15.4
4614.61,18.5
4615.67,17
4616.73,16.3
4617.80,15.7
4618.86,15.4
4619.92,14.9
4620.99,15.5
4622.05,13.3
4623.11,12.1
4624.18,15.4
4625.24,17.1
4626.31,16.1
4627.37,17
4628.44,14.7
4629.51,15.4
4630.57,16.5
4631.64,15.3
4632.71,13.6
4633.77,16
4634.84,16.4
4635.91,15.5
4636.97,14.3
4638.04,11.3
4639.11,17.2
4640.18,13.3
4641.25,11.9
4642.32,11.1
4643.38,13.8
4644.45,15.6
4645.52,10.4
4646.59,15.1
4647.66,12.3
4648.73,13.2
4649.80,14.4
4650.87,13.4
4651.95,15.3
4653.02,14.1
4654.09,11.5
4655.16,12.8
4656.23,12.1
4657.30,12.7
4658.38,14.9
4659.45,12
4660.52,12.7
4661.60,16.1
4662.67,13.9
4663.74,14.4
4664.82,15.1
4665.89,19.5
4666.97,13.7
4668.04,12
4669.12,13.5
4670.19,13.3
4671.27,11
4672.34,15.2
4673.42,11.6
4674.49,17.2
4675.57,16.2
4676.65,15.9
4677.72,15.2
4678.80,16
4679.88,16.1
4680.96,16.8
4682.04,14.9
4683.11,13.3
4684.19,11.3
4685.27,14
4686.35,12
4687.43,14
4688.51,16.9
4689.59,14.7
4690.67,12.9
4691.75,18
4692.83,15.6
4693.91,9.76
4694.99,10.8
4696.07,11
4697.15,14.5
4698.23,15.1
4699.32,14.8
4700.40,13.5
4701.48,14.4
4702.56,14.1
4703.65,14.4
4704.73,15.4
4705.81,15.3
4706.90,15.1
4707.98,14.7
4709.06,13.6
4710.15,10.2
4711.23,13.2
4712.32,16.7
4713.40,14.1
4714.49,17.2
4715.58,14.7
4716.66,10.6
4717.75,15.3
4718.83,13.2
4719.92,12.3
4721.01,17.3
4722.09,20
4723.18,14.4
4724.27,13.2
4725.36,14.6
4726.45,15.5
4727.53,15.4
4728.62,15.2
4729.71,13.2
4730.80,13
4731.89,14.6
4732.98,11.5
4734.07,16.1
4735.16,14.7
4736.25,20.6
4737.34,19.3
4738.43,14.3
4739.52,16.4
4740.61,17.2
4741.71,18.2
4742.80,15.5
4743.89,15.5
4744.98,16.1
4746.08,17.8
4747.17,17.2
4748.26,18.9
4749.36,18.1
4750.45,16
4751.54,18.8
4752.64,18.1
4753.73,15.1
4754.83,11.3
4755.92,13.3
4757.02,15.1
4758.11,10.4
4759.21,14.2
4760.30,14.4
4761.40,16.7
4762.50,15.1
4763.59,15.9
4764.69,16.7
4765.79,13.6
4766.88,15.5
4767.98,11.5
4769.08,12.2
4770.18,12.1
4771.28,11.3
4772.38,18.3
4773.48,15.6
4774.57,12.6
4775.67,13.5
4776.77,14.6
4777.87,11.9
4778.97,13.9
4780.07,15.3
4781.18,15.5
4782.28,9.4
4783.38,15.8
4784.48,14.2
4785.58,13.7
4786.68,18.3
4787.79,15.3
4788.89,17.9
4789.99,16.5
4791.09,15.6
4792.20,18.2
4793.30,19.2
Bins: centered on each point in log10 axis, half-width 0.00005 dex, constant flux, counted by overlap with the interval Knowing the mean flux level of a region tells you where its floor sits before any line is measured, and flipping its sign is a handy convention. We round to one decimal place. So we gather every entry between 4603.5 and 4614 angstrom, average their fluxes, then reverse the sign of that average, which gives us -15.7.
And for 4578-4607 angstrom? -14.4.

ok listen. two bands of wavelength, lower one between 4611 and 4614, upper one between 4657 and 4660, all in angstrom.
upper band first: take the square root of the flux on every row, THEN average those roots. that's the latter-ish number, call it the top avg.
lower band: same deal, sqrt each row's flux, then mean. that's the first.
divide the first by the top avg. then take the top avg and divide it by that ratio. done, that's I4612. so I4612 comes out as 3.20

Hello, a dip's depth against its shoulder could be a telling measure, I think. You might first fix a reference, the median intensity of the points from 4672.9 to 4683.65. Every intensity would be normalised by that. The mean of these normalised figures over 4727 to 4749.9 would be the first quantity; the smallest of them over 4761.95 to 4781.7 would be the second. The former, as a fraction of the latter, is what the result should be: 1.43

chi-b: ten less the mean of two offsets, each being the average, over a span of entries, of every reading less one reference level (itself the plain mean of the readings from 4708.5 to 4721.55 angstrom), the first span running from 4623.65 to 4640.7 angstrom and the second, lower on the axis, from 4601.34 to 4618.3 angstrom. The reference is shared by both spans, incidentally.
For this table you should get 8.4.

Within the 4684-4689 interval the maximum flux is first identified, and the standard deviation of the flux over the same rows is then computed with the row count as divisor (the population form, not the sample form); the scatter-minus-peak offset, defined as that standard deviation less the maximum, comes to -14.9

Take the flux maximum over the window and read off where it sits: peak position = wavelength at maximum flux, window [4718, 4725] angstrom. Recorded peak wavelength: 4722.09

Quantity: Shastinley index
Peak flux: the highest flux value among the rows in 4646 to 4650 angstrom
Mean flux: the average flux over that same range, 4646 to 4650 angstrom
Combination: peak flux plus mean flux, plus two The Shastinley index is 30.8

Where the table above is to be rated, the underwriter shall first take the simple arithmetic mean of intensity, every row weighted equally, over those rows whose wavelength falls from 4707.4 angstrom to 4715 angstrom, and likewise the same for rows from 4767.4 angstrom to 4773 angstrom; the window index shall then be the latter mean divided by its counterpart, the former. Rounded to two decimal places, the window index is 0.92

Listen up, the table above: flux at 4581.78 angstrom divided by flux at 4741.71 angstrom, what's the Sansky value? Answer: 0.78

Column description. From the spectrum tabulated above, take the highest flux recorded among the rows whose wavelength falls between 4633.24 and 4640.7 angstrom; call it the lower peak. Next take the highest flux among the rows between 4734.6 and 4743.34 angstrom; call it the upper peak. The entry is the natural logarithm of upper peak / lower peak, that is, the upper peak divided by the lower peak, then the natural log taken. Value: 0.18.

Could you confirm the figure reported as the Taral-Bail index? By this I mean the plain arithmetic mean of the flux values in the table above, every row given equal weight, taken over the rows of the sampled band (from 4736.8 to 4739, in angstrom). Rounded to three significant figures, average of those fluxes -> 16.8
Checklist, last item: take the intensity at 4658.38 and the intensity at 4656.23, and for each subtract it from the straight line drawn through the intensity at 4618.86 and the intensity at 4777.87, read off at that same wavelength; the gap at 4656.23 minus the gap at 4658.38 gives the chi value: 3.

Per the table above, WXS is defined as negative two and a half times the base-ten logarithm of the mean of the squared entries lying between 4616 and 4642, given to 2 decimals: -5.89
